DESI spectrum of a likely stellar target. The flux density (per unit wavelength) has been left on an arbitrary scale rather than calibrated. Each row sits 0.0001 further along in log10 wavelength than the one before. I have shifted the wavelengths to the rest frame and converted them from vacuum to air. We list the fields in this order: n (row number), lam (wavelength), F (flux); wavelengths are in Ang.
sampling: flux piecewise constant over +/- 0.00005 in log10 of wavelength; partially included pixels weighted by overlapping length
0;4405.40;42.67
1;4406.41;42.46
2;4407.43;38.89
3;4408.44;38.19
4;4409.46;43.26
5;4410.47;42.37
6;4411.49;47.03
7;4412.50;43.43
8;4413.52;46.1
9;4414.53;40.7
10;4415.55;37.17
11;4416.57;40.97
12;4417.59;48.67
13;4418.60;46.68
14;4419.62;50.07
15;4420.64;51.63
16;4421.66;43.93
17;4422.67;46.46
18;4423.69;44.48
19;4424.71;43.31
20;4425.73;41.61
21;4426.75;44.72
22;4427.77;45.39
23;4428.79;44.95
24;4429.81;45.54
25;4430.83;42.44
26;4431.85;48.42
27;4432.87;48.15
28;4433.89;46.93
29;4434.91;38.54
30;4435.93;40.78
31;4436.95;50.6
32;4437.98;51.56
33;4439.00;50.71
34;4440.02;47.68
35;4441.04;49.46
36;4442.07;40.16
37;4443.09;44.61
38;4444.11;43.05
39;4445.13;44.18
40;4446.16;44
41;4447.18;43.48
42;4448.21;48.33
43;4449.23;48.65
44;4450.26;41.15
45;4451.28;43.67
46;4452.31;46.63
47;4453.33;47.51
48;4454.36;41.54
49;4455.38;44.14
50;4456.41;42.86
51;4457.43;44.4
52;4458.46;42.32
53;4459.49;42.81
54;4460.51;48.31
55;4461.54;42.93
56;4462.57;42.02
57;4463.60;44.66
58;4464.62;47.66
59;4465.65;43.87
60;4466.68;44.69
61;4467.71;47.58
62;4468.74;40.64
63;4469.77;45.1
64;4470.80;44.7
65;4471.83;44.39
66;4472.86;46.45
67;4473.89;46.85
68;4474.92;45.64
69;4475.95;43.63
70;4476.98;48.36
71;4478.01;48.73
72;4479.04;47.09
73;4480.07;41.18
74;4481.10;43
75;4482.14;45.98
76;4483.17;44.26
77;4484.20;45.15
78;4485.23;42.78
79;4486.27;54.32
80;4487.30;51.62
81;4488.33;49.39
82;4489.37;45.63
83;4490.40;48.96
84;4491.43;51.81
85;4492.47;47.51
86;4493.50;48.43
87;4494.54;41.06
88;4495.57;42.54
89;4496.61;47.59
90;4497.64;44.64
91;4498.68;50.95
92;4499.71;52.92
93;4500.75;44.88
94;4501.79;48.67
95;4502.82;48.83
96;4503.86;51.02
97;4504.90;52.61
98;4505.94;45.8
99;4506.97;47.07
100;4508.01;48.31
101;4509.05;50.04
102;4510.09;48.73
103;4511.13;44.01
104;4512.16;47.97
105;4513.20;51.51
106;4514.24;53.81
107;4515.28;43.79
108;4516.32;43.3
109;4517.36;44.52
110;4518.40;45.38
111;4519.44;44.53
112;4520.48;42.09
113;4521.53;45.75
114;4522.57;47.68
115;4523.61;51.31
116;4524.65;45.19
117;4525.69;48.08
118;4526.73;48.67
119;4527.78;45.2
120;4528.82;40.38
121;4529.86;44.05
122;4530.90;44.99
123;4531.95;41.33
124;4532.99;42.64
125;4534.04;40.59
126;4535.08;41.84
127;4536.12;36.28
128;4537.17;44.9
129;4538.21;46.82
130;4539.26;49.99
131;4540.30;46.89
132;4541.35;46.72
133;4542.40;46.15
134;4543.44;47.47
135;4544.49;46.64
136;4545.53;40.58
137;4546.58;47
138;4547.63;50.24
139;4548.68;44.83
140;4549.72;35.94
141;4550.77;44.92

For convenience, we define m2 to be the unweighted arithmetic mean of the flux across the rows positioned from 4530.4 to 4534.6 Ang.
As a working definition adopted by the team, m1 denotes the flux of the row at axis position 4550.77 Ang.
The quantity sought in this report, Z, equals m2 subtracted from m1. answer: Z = 3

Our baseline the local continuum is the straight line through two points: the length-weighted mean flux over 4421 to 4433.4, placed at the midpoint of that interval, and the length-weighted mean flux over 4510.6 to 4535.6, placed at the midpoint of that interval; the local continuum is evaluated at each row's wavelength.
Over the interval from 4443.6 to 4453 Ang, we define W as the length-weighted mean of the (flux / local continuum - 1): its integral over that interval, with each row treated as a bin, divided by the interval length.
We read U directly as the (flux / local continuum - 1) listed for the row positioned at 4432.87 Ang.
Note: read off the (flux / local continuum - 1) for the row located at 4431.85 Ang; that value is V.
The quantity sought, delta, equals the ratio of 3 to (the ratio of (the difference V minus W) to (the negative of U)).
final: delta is -2.6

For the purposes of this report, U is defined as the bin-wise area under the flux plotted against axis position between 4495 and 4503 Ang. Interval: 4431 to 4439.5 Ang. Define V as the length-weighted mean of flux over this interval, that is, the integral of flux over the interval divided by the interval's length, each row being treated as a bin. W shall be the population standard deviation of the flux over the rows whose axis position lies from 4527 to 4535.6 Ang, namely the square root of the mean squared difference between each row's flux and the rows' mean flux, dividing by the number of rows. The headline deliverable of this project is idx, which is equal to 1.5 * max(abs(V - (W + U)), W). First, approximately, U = 381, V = 46.8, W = 1.79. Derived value 503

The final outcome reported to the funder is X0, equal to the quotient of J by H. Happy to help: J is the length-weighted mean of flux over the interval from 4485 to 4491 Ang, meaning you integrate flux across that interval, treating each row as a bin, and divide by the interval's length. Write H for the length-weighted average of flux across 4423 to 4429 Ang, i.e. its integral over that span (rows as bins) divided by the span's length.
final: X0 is 1.11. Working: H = 44.1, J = 49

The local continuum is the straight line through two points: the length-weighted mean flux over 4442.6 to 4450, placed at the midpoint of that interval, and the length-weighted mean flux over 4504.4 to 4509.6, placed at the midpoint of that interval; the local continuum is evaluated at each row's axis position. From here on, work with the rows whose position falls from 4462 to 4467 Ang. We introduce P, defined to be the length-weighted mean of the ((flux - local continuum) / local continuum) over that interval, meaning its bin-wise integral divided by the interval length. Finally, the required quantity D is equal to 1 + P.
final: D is 0.966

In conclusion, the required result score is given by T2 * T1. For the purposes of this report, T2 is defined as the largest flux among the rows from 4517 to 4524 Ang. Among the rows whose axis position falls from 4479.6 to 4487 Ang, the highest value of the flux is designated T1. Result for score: 2787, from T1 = 54.32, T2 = 51.31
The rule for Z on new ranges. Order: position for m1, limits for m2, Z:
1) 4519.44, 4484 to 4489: -4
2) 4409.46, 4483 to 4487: -3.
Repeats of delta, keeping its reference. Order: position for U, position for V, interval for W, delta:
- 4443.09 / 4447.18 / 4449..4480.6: -1.1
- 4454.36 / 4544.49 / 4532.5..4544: 5.3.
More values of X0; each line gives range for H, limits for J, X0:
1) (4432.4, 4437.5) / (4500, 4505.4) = 1.10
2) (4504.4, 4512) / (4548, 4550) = 0.87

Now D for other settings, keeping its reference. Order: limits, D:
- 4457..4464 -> 0.957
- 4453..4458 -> 0.964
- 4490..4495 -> 0.995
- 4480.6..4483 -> 0.942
